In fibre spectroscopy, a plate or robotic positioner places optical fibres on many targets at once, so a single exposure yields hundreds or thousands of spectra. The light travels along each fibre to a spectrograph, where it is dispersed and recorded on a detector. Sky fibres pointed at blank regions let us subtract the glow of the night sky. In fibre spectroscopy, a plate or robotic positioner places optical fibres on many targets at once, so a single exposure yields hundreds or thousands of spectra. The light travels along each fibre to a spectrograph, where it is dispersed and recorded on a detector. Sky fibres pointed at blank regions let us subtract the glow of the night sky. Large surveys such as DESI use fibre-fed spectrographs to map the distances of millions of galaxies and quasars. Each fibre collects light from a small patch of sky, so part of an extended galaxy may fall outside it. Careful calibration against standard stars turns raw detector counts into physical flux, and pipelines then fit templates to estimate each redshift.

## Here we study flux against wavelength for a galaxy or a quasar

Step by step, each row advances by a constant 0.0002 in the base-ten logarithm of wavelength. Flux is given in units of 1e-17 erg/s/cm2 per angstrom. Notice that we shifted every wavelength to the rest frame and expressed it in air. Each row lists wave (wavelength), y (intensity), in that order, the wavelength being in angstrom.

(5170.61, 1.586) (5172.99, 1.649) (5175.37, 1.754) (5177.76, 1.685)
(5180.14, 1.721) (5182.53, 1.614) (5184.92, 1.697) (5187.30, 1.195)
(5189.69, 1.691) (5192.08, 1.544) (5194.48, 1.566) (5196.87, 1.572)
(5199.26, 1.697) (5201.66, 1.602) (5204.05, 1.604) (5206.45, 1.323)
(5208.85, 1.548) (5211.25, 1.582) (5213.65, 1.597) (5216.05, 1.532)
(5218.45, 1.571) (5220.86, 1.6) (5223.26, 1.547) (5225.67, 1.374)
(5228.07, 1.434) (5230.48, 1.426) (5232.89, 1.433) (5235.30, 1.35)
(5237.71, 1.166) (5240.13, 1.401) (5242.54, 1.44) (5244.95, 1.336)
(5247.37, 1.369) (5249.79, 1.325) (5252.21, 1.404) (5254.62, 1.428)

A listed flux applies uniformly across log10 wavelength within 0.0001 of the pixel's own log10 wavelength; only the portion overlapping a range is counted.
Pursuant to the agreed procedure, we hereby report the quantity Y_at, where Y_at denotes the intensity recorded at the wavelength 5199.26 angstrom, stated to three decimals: 1.697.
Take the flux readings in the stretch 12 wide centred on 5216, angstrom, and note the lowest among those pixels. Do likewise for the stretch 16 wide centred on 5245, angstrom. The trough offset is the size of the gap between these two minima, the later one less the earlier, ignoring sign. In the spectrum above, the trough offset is 0.37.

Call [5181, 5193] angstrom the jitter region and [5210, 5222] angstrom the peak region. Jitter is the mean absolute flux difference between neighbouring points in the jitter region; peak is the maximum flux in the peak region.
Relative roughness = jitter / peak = 0.19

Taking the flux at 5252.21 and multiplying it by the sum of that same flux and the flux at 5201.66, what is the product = 4.22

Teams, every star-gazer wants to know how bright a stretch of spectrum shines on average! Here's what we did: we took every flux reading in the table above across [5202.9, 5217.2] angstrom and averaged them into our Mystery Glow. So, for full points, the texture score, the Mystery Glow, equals 1.53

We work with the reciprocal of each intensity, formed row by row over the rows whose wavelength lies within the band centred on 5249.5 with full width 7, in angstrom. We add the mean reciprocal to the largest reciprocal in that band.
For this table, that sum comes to 1.49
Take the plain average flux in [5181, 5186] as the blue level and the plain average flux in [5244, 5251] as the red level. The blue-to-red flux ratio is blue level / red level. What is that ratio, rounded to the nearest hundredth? 1.23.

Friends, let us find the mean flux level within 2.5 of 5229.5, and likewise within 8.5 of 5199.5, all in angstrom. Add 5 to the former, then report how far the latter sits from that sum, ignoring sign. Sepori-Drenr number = 4.87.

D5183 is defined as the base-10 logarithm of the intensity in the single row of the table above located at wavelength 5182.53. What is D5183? 0.208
